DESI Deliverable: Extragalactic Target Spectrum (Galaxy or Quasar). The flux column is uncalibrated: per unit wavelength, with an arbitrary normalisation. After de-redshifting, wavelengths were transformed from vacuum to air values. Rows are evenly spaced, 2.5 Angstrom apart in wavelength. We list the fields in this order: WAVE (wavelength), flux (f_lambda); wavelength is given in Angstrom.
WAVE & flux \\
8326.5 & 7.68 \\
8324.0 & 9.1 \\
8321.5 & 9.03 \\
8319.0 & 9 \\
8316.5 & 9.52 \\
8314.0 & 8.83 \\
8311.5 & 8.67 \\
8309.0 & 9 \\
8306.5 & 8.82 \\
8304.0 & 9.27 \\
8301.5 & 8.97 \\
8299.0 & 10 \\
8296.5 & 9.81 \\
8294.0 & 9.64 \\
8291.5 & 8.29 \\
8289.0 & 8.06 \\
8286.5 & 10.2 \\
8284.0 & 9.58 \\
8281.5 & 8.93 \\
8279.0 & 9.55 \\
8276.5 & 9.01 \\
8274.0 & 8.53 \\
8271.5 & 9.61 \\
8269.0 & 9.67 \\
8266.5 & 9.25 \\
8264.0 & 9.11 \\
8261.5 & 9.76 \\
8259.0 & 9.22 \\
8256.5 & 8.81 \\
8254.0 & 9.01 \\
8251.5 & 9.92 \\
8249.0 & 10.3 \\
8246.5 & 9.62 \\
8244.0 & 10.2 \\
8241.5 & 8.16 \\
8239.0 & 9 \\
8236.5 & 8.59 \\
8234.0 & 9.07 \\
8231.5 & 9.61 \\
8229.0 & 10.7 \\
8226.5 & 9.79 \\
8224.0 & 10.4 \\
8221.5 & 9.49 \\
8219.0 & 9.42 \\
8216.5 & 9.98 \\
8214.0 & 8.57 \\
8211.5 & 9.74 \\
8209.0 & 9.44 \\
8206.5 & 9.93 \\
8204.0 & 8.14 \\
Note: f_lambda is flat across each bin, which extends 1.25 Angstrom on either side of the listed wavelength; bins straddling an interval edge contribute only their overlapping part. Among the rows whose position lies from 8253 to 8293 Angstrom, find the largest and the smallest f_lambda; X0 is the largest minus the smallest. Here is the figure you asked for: 2.1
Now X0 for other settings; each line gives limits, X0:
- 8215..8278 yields 2.5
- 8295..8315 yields 1.3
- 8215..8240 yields 2.1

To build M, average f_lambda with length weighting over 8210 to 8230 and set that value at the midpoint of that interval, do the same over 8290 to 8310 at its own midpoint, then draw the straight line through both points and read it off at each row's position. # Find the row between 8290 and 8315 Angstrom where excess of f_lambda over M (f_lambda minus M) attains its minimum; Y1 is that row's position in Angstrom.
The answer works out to 8291.5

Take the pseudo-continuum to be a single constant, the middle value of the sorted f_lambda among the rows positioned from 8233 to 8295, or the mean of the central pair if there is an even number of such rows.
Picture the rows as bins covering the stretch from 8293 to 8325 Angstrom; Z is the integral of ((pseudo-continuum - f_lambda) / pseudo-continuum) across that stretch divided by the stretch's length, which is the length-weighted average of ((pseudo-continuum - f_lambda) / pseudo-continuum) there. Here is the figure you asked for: 0.002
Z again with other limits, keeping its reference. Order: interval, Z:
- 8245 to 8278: -0.017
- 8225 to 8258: -0.025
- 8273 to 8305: 0.000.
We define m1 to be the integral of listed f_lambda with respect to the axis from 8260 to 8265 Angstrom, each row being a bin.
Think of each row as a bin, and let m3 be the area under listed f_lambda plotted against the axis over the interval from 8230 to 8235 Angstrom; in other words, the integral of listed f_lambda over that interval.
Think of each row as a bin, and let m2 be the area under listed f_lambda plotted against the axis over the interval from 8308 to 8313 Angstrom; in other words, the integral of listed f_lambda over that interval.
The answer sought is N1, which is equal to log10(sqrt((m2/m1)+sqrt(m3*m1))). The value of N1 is 0.841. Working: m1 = 47.2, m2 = 44.1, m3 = 47.1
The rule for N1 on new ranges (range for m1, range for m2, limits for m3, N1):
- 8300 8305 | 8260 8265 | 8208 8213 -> 0.840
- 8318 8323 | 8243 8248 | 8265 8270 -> 0.837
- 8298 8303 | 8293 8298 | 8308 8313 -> 0.835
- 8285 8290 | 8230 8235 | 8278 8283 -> 0.837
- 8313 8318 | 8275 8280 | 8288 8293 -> 0.824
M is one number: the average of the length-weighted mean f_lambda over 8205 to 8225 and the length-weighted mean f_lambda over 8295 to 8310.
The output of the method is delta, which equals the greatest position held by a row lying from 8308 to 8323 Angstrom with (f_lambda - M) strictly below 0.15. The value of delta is 8321.5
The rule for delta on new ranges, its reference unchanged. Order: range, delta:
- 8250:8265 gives 8264.0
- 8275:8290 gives 8289.0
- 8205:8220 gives 8219.0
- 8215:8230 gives 8221.5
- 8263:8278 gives 8276.5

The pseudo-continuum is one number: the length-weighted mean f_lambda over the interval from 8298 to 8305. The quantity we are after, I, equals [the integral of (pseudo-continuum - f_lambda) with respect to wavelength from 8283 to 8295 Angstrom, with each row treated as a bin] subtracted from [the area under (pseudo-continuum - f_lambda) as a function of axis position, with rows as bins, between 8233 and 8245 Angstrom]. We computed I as 1.9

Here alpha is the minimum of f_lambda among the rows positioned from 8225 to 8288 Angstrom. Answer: 8.16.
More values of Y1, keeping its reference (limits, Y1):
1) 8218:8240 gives 8236.5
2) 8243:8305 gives 8289.0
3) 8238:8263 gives 8241.5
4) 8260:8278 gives 8274.0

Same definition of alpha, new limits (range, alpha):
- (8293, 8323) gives 8.67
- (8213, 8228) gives 8.57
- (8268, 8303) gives 8.06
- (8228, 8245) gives 8.16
